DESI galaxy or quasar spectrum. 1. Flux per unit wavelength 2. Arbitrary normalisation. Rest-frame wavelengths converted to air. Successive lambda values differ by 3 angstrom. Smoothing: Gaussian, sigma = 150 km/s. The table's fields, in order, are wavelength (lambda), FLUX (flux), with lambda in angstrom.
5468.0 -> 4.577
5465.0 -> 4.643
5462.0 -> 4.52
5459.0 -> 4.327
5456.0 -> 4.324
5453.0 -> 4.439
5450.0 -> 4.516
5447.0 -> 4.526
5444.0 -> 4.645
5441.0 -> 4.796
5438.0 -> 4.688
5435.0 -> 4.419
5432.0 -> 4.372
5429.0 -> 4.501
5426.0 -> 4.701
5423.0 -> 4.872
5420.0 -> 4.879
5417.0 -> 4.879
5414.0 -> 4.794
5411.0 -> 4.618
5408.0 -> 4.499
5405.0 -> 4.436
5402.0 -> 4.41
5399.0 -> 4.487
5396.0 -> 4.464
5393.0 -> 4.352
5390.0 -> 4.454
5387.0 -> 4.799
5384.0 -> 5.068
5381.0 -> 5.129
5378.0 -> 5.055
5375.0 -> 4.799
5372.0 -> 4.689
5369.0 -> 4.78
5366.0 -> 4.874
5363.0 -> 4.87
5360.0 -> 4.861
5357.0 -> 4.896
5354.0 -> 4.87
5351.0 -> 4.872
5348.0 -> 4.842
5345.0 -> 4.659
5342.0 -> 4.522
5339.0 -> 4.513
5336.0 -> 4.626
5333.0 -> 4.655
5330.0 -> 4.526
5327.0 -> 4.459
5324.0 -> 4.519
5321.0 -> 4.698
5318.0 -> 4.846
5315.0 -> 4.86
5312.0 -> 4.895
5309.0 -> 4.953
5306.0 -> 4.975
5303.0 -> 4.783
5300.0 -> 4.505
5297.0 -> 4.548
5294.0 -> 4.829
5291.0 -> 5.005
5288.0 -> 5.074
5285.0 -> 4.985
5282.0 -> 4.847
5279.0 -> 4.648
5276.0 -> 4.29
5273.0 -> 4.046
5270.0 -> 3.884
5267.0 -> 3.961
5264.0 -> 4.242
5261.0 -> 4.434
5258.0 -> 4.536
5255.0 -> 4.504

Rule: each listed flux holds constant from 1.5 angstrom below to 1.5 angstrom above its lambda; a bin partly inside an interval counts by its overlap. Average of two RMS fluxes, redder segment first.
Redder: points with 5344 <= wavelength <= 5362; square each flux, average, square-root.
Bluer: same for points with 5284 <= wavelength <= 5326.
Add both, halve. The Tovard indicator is 4.83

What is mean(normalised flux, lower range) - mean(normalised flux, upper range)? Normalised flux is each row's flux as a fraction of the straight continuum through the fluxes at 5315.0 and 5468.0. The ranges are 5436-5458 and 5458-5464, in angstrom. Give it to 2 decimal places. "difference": 0.02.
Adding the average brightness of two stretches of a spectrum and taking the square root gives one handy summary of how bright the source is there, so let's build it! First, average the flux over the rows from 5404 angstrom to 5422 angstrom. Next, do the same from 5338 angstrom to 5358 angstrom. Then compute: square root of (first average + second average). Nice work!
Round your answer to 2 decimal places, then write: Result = 3.07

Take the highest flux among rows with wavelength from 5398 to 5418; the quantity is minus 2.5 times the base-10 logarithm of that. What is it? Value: -1.721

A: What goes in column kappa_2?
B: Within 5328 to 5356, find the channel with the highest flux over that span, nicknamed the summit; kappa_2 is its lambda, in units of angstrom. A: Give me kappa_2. 5351.0 angstrom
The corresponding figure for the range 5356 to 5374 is 5357.0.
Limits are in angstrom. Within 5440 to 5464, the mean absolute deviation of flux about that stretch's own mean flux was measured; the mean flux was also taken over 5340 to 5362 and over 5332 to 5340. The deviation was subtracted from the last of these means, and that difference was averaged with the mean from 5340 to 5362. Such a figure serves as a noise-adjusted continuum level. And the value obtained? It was 4.64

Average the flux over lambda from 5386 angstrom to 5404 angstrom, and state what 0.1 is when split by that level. 0.0223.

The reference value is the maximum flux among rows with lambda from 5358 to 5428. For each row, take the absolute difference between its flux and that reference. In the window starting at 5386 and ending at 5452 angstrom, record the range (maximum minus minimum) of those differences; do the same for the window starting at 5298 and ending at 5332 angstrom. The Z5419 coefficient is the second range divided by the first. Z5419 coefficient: 1.0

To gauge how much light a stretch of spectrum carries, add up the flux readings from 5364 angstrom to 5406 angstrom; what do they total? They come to 66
